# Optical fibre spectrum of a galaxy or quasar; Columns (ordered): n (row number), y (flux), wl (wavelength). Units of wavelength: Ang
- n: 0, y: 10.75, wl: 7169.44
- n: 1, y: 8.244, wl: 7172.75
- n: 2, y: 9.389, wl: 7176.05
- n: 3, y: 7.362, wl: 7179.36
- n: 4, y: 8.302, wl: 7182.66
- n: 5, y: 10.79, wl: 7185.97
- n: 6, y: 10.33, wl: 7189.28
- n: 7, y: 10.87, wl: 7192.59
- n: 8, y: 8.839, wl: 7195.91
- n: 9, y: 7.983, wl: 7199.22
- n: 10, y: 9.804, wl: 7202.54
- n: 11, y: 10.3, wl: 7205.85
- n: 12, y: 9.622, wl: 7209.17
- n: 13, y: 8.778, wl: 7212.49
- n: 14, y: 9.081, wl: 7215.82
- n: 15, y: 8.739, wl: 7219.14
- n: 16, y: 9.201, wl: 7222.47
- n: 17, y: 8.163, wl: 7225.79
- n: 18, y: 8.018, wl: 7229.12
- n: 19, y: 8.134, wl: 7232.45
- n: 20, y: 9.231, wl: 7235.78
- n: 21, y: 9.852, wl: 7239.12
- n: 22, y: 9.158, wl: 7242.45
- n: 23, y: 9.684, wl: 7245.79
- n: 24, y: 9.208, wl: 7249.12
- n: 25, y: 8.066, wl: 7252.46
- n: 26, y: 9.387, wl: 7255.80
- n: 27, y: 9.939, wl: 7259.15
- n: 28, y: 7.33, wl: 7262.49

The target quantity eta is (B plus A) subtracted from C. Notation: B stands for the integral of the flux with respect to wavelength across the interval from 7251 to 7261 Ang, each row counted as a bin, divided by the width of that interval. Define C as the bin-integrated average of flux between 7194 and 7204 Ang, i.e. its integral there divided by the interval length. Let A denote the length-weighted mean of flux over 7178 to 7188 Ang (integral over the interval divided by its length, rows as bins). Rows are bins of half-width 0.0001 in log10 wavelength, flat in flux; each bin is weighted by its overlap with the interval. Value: -9.1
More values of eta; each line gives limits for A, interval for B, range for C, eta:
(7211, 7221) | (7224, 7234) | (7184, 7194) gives -6.4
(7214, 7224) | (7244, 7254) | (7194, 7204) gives -9.1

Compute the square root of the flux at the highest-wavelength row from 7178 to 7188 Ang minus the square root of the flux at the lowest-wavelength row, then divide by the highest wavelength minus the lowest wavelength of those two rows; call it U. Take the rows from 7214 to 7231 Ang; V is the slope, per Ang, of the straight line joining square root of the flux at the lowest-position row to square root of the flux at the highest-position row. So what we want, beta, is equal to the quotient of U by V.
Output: -6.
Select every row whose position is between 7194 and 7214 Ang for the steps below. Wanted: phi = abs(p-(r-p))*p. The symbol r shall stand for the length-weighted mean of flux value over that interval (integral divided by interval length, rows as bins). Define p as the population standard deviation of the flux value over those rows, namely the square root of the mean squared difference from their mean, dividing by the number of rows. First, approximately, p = 0.77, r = 9.2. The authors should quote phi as 5.9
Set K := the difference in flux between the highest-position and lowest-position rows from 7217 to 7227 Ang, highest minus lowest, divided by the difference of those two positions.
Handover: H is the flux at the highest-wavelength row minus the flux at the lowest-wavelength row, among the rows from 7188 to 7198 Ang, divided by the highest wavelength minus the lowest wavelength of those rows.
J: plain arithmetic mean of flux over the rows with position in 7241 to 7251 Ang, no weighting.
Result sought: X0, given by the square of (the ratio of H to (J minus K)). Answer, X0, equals 0.0006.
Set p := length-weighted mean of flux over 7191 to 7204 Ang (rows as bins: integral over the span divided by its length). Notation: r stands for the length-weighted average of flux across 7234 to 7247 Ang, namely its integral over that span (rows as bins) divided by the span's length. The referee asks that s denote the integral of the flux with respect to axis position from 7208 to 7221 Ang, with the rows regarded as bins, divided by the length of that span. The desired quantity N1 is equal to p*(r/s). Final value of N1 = 9.80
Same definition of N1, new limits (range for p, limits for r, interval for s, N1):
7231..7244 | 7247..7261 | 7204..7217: 8.80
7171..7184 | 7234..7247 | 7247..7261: 8.63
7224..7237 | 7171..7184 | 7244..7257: 7.69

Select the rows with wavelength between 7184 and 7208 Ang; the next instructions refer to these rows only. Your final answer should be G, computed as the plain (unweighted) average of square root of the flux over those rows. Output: 3.13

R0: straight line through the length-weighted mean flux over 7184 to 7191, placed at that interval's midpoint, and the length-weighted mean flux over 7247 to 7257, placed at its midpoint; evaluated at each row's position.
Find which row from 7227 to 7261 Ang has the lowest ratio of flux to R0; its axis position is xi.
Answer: 7229.12 Ang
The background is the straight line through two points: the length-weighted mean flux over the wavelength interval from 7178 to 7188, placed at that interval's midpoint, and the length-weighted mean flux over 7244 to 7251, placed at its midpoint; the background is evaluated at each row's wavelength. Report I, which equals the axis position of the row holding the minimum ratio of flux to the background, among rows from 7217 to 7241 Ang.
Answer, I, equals 7229.12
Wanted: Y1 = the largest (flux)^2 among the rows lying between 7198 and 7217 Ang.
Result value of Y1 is 106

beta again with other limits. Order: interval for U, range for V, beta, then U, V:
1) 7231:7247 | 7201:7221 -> -2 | 0.019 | -0.011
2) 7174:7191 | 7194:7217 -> 6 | 0.011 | 0.002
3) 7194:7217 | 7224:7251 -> 0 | 0.002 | 0.008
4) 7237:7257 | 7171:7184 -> -4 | -0.004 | 0.001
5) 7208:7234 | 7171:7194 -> -1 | -0.011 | 0.021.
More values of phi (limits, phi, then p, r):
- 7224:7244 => 5.1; 0.69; 8.8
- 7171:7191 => 8.1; 1.21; 9.1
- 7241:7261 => 4.8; 0.59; 9.2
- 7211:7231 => 3.4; 0.44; 8.7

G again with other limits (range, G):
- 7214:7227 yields 2.97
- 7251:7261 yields 3.02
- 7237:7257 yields 3.04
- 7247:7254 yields 2.94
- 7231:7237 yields 2.95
